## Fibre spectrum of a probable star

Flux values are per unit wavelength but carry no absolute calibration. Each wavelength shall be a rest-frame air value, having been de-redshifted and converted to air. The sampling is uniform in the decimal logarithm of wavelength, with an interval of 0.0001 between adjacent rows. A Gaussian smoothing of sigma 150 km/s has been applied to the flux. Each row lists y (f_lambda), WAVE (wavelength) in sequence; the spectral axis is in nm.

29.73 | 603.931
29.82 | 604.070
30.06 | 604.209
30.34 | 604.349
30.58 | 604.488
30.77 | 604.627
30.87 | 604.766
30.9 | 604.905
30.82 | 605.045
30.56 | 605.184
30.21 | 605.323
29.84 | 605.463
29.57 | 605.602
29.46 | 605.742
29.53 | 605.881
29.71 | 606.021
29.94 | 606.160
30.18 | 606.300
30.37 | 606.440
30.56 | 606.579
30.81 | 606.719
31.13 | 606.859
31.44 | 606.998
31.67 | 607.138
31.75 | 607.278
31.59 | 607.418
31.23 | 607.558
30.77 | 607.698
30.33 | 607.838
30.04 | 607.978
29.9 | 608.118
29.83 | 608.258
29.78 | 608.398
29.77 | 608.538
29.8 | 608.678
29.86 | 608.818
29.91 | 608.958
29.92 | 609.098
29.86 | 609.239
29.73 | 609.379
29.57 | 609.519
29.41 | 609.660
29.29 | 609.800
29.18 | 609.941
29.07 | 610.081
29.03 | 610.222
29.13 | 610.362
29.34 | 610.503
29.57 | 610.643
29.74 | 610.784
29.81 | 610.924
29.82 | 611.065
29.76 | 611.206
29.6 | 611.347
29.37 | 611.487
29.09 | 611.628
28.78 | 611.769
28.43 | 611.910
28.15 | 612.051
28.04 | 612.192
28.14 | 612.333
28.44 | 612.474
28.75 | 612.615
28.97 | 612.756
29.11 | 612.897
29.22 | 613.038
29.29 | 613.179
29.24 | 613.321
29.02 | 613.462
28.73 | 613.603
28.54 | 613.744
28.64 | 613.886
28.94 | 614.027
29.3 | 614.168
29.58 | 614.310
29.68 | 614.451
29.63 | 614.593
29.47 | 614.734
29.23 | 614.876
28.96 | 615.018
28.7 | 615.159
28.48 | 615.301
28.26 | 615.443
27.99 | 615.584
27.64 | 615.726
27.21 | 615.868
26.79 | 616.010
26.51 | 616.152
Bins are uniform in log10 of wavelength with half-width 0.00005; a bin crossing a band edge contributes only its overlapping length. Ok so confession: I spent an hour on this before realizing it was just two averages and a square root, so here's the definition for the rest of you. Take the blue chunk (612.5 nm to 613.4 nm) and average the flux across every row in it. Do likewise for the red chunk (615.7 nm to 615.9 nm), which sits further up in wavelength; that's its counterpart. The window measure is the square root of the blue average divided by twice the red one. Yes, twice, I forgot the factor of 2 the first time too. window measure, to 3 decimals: 0.728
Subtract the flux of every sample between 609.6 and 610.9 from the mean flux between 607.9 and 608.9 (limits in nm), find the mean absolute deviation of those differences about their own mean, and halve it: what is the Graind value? 0.09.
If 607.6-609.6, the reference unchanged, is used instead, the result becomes 0.10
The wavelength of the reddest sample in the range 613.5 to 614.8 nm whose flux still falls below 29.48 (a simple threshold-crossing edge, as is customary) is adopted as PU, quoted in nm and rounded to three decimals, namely 614.734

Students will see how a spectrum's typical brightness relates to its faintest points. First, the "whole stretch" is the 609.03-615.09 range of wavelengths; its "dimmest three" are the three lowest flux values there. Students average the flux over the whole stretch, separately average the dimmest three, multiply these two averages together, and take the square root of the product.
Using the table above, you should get 28.6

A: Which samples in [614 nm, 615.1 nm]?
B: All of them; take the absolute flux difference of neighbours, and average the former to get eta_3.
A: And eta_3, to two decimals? 0.21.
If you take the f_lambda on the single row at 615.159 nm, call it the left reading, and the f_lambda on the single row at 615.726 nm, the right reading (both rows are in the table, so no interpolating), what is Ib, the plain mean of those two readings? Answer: 28.2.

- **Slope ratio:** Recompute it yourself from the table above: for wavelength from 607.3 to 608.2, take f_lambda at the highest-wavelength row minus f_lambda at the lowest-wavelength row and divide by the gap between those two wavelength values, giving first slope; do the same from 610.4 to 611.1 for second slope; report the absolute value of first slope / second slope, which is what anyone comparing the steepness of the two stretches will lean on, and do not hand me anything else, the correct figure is 2.8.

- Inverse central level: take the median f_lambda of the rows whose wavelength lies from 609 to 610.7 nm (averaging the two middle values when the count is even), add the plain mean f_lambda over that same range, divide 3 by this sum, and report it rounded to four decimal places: 0.0510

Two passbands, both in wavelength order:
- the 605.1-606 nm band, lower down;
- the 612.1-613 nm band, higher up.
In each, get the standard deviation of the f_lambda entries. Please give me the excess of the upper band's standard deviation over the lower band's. 0.00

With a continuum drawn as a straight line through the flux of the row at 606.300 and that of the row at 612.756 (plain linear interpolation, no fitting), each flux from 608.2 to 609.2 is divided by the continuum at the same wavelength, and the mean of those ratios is 1.00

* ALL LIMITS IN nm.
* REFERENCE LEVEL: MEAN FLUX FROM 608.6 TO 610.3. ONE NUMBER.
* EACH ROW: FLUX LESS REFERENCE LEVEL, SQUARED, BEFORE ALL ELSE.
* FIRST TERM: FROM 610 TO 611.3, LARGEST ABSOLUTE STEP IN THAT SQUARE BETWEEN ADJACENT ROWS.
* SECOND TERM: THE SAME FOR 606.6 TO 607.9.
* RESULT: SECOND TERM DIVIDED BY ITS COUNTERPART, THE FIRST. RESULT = 10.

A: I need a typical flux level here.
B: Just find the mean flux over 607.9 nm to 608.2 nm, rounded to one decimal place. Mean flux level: 30.0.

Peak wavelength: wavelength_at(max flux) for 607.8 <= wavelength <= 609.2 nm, 607.838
